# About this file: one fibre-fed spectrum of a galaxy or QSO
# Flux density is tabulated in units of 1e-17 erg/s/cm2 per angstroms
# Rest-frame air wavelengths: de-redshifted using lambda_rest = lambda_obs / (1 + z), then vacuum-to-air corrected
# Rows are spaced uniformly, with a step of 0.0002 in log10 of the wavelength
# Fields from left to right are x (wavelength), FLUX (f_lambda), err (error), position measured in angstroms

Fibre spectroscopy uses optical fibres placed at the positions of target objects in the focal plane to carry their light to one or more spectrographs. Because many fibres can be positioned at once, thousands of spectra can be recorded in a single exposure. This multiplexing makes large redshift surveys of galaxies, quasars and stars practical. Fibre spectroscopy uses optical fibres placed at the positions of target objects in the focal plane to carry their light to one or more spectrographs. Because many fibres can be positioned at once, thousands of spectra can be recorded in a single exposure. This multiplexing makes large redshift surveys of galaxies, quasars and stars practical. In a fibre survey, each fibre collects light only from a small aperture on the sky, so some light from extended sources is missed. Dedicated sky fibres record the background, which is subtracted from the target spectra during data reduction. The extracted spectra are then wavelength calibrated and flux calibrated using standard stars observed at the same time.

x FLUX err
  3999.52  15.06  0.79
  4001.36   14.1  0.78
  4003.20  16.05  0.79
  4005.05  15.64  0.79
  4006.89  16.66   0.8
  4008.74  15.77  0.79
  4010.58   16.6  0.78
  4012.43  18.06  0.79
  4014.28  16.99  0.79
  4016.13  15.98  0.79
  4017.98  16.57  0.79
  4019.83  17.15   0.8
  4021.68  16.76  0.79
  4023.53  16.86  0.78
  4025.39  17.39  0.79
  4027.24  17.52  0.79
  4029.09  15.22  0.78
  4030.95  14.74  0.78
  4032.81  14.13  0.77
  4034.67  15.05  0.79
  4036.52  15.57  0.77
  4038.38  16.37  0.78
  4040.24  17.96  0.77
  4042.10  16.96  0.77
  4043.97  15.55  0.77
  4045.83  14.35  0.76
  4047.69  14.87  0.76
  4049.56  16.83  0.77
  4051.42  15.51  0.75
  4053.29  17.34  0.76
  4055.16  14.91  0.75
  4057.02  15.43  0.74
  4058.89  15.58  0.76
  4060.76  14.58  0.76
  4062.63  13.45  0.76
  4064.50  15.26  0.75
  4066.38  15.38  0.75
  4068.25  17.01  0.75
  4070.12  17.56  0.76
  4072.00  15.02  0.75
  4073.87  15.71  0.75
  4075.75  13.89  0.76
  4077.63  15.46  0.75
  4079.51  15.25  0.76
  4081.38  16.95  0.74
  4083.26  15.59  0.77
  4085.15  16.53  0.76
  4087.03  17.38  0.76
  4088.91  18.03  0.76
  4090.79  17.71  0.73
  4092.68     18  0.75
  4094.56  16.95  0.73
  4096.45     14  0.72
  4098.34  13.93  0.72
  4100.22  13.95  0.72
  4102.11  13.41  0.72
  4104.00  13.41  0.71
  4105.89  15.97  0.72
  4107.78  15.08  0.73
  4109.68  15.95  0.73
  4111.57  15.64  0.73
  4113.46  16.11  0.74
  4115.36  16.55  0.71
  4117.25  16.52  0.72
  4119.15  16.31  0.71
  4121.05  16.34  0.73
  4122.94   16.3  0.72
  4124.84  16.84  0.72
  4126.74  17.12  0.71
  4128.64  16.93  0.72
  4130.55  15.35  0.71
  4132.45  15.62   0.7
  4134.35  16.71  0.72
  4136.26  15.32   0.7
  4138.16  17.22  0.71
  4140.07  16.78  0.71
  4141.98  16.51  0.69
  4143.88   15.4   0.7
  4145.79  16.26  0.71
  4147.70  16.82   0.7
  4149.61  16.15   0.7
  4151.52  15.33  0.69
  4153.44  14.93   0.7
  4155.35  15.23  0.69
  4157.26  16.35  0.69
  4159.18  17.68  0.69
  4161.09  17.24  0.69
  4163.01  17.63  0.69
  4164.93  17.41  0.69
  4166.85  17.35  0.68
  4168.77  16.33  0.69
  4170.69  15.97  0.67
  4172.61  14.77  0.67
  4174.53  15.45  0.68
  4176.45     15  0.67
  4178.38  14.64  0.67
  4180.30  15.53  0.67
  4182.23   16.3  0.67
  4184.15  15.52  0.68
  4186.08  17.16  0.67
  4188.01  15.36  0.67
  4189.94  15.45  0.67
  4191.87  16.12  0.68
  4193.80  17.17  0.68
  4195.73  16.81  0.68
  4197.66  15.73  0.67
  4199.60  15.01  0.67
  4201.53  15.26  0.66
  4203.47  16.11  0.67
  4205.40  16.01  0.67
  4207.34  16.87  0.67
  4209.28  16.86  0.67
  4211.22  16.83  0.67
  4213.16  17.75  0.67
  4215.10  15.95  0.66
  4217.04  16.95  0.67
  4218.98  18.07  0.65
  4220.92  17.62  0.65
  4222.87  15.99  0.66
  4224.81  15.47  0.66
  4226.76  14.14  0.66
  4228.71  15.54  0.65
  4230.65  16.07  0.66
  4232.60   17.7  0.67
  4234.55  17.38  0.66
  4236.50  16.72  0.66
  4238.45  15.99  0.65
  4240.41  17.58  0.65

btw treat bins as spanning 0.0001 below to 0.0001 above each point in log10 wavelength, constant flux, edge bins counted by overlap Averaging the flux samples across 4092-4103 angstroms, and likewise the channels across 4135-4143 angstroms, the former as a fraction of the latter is 0.91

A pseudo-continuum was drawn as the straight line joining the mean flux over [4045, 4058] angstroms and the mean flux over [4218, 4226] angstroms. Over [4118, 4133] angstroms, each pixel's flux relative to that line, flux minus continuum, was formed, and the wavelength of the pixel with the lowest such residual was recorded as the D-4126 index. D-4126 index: 4130.55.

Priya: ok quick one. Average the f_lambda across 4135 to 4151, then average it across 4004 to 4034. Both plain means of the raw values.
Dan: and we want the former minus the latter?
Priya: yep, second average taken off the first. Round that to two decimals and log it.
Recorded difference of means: -0.07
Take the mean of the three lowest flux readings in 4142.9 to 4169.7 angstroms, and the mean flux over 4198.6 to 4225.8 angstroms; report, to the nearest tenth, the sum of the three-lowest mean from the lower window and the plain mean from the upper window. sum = 31.6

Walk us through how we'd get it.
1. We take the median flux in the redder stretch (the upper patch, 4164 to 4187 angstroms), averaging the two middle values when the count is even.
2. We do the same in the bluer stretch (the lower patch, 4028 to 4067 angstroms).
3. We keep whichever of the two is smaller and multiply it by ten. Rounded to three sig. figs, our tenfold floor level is 154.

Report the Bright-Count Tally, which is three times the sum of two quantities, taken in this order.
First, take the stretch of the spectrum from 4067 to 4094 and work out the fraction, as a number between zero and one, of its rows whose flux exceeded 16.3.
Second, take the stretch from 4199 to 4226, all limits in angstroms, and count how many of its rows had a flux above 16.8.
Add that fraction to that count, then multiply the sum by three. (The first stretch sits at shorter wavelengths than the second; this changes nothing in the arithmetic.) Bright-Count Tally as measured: 23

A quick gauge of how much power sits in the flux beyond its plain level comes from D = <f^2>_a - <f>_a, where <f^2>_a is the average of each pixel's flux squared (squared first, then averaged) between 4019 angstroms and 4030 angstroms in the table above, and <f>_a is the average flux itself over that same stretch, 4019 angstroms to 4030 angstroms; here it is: 267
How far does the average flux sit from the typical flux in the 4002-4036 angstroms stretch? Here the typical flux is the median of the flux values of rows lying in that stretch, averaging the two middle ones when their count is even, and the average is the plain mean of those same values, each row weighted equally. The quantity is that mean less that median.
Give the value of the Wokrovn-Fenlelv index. -0.3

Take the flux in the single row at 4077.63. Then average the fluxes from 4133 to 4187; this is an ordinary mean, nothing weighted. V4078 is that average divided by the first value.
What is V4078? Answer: 1.05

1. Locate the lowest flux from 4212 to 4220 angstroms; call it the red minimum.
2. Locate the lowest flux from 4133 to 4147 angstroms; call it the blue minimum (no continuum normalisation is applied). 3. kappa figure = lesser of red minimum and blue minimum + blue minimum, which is 30.6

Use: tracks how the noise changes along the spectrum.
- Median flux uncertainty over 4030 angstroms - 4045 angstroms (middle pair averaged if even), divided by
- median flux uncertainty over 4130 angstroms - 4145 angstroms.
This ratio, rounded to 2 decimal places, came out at 1.09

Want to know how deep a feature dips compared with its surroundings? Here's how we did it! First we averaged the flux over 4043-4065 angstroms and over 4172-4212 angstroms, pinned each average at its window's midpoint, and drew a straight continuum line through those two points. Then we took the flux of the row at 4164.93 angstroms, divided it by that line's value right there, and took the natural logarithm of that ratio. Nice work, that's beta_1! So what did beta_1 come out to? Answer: 0.10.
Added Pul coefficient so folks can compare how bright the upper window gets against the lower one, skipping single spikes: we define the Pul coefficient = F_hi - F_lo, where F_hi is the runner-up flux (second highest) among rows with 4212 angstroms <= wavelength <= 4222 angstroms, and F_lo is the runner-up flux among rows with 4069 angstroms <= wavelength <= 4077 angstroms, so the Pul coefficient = 2.0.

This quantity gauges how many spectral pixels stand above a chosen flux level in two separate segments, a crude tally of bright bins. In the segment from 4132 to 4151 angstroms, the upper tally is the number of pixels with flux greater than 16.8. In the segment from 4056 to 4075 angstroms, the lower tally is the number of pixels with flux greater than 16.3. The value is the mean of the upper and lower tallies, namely 2.0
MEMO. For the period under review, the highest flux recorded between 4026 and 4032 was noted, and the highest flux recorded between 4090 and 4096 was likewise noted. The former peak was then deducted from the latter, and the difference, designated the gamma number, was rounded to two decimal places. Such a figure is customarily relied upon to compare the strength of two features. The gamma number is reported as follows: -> 0.48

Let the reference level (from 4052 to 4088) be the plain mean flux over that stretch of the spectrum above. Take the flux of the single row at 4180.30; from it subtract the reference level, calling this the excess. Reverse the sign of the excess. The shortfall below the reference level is 0.2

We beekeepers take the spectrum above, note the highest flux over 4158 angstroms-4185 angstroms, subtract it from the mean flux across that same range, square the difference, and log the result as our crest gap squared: 2.2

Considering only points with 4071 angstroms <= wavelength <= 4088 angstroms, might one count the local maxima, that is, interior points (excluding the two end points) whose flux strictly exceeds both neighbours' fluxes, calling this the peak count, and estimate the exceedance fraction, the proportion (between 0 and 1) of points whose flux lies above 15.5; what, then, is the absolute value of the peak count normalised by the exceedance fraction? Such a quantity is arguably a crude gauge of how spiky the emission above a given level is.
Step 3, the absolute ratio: 5.4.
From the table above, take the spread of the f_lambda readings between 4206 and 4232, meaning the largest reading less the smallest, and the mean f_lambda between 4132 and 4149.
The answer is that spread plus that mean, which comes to 20.2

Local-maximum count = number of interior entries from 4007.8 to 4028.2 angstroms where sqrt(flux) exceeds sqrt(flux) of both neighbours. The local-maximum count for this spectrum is 2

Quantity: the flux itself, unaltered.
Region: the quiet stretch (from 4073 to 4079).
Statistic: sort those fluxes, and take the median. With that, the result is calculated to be 15.5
